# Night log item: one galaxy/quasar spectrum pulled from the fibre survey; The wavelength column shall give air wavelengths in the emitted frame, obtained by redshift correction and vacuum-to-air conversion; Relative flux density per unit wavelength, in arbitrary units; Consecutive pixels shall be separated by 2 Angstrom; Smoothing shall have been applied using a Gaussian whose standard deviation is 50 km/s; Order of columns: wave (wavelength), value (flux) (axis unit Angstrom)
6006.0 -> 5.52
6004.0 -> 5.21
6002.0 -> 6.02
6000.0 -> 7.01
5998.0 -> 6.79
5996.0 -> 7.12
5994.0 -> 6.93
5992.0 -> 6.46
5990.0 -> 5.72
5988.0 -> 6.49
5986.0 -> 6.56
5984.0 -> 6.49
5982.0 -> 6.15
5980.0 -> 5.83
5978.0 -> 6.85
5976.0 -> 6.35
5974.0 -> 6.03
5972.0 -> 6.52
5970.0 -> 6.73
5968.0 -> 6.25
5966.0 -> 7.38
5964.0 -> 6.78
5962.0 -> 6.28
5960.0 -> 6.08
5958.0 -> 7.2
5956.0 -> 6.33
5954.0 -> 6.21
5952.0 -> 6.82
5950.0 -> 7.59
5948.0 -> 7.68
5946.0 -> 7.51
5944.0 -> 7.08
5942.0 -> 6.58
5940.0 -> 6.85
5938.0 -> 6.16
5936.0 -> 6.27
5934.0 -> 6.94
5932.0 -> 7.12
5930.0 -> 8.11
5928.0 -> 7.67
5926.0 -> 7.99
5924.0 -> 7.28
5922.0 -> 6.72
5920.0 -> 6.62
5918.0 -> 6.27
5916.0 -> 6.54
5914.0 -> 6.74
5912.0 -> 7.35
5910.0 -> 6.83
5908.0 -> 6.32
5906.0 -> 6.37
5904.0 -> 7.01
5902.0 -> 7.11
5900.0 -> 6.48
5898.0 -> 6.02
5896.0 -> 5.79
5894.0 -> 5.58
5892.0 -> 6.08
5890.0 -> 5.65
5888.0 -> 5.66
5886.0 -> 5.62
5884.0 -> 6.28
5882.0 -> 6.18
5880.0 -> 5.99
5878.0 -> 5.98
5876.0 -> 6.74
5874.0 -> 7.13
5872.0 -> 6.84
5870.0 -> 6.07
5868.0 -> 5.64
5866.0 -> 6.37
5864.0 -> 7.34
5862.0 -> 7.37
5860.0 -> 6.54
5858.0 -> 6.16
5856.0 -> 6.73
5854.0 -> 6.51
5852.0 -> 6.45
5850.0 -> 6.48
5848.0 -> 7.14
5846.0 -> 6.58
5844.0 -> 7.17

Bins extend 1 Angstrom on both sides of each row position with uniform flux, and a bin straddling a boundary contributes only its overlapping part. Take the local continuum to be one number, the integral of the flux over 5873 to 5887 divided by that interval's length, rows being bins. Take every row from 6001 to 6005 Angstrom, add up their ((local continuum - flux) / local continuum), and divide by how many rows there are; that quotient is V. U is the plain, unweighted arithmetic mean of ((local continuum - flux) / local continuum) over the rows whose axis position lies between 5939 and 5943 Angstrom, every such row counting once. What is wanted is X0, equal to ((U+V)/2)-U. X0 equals 0.09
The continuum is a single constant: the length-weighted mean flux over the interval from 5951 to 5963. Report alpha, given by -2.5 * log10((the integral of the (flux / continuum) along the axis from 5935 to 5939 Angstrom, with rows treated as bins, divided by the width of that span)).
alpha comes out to 0.05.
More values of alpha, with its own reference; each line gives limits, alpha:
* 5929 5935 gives -0.14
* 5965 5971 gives -0.05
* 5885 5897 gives 0.13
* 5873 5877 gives -0.07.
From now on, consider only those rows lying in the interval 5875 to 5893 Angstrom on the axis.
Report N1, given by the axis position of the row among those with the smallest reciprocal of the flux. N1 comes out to 5876.0 Angstrom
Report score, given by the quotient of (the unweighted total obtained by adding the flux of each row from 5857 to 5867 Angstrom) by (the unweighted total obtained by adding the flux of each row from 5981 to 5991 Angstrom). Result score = 1.08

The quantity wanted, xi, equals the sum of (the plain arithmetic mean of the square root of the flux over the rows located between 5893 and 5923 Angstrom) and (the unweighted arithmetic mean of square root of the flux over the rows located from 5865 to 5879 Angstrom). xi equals 5.08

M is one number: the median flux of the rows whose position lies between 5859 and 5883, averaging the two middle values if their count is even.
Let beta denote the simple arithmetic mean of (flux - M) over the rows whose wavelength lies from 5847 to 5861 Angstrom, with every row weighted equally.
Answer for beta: 0.1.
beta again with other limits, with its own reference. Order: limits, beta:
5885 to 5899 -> -0.7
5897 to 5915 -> 0.2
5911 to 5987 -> 0.3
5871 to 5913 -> -0.1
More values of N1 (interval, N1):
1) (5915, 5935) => 5930.0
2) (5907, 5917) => 5912.0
